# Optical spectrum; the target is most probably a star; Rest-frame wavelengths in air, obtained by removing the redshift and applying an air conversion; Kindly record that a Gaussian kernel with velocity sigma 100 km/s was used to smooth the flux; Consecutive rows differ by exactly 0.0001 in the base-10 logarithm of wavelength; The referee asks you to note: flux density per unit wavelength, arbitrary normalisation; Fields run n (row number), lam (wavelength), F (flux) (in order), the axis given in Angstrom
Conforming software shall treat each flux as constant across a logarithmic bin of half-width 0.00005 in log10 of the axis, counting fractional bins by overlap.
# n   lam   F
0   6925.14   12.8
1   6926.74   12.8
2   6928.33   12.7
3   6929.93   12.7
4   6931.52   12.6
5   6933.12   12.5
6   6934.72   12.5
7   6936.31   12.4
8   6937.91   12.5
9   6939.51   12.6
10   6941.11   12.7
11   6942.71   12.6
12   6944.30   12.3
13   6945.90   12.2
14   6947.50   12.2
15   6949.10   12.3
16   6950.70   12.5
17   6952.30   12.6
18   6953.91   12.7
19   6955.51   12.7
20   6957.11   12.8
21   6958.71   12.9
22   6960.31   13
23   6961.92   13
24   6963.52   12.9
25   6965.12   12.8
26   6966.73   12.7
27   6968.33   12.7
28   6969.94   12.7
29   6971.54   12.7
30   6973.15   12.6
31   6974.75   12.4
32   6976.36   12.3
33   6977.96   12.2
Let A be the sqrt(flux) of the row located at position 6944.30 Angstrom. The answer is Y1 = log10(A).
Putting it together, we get 0.545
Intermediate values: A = 3.51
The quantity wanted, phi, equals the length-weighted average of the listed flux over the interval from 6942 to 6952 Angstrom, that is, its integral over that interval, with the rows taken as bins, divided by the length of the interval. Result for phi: 12.4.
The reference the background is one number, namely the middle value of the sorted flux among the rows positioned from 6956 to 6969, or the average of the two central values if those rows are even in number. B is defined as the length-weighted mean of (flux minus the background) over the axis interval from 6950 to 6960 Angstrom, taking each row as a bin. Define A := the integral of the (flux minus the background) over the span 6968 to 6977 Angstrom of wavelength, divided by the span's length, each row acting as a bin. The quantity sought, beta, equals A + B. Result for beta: -0.42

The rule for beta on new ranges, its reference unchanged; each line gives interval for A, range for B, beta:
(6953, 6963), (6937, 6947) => -0.38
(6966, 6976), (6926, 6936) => -0.46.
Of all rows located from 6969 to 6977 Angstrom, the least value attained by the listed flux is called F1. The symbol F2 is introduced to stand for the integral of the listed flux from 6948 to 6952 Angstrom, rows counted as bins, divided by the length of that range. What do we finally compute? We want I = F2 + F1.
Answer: 24.7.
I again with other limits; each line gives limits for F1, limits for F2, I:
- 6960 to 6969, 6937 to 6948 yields 25.1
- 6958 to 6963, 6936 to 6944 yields 25.5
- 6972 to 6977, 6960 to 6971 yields 25.1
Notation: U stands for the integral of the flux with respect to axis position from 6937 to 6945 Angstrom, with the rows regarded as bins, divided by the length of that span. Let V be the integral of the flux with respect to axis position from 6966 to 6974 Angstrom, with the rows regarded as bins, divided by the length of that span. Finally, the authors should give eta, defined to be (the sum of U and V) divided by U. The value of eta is 2.012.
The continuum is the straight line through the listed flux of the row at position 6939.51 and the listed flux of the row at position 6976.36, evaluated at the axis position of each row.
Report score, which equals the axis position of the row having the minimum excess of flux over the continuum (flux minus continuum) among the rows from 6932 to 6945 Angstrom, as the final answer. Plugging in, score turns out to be 6944.30 Angstrom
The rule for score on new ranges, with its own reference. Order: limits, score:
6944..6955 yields 6945.90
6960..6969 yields 6966.73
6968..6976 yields 6974.75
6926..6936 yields 6933.12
